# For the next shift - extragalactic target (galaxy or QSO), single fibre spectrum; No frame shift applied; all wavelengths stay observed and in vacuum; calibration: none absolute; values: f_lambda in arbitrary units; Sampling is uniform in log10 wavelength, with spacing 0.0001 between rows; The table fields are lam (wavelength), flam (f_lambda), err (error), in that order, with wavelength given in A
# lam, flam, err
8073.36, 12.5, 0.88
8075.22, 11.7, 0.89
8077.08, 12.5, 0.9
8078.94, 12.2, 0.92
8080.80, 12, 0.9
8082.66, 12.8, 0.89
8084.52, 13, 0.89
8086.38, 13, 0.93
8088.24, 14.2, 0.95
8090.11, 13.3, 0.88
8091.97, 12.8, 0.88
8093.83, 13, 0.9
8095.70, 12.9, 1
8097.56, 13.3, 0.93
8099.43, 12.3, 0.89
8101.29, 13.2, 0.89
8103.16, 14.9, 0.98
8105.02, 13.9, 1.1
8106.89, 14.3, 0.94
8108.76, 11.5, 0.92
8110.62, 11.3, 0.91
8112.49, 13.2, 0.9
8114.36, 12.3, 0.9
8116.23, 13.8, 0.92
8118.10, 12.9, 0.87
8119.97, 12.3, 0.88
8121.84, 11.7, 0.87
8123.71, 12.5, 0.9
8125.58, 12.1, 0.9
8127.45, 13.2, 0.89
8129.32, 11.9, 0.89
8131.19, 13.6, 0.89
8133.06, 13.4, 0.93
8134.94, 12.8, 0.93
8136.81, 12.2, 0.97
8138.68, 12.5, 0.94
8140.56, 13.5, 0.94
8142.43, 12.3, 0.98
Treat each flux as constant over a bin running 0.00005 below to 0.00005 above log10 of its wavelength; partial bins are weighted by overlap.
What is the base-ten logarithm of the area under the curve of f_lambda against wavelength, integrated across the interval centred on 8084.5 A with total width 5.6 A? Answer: 1.86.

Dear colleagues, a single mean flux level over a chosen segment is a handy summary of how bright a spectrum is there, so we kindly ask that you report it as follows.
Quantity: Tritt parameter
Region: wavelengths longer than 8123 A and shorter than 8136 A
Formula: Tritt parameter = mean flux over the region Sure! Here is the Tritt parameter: 12.8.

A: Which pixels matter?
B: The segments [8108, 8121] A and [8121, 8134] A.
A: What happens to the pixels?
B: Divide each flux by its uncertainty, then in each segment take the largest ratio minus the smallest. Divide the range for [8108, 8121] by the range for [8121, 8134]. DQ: 1.35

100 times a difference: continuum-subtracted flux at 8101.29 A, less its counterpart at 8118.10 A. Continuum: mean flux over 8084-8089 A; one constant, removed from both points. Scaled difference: 30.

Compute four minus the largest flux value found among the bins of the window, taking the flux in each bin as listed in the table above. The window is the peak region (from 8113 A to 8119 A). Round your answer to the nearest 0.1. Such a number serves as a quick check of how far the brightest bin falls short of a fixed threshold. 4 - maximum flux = -9.8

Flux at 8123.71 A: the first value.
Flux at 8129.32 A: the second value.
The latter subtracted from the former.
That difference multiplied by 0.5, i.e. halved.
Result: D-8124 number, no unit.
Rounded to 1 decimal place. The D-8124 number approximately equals 0.3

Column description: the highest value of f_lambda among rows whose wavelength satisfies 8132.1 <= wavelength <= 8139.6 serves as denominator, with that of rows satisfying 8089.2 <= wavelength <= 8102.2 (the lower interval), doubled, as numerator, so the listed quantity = 1.99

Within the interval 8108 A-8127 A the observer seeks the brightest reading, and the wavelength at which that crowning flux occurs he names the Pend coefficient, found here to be 8116.23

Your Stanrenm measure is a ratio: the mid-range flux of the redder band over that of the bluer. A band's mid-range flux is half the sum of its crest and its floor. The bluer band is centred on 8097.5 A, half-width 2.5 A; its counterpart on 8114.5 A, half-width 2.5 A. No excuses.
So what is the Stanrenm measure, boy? 1.020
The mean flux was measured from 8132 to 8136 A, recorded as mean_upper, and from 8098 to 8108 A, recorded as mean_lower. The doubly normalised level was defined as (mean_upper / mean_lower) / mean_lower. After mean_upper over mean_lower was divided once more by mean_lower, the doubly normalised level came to 0.070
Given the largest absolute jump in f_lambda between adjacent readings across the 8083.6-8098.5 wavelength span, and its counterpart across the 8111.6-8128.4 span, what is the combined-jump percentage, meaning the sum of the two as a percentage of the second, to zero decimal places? 180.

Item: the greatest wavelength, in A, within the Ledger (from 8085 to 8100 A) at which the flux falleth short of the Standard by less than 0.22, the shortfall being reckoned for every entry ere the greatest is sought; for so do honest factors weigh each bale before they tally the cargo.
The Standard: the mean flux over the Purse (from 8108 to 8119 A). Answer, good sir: 8099.43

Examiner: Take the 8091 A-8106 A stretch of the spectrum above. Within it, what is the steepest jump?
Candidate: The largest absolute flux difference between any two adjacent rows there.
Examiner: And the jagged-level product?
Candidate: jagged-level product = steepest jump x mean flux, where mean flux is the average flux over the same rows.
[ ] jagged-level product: 22.6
